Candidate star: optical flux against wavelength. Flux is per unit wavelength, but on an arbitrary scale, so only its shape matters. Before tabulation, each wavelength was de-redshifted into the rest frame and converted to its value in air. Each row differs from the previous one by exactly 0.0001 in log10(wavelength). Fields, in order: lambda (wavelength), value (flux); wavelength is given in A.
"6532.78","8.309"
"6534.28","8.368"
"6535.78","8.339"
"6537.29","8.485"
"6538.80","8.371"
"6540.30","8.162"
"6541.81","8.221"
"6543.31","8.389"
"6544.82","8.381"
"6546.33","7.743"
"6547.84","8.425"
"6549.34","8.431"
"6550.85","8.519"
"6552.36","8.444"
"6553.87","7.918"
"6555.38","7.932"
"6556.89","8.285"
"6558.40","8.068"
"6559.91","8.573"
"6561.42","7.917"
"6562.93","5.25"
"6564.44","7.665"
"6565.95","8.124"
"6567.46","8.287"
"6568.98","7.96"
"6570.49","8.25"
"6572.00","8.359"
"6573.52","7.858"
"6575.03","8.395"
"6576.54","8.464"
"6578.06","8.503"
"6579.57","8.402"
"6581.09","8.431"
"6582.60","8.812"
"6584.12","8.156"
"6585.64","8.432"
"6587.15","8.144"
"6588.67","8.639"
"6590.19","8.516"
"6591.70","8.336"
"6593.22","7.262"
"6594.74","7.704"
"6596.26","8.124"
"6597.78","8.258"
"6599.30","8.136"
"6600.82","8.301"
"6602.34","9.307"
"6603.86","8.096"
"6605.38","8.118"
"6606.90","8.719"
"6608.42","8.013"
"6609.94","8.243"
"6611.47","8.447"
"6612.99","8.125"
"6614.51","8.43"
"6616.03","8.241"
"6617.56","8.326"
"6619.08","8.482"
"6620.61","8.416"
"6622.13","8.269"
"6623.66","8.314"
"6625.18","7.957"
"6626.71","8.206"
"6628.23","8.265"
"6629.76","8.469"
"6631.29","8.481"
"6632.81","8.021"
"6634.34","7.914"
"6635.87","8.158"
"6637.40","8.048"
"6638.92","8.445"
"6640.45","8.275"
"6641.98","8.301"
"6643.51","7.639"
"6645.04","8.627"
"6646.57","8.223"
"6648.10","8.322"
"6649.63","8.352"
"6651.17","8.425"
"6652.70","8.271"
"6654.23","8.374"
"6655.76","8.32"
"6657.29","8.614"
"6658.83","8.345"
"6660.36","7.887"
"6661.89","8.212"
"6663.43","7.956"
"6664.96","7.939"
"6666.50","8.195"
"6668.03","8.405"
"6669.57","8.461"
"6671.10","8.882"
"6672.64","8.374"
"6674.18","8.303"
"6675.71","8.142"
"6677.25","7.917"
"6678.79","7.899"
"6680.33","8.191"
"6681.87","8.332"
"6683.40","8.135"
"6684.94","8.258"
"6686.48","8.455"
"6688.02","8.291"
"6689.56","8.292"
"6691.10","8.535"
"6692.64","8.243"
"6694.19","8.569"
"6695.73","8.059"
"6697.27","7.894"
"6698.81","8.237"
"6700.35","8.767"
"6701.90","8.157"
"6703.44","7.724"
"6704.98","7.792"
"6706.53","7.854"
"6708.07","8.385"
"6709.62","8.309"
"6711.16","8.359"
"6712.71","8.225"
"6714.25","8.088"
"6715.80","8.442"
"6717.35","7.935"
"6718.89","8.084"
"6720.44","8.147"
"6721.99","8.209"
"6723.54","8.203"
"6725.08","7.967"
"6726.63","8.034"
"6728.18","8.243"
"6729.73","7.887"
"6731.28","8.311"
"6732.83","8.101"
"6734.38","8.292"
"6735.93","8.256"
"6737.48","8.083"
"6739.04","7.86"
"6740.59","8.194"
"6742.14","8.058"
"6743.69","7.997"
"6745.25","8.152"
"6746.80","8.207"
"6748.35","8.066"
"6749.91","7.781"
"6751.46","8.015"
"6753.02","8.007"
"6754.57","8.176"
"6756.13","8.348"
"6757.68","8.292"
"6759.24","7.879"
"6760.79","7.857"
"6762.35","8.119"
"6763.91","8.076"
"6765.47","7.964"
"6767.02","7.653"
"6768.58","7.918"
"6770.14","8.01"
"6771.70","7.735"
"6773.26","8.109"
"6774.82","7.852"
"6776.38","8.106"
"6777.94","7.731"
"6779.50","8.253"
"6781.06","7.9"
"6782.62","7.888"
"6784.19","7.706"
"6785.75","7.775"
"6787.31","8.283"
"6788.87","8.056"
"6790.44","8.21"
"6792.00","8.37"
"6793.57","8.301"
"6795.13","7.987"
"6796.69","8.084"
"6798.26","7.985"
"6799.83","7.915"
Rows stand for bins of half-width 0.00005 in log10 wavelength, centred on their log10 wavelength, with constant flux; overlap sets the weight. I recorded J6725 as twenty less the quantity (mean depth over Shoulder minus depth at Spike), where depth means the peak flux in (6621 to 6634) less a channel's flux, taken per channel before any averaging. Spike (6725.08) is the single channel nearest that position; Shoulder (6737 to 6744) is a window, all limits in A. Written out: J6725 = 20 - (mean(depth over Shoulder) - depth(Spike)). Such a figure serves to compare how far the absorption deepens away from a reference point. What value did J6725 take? 20.1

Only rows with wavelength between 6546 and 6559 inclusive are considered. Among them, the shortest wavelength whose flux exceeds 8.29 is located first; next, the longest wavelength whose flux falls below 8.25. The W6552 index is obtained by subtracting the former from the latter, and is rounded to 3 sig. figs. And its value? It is 10.6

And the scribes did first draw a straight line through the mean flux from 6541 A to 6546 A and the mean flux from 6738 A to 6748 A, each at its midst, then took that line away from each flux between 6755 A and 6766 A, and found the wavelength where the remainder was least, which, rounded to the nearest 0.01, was 6760.79 A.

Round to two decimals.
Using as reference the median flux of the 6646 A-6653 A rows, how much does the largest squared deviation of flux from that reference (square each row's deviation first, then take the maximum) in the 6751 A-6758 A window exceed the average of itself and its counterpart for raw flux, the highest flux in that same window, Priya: -4.12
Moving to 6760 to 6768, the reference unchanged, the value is -3.84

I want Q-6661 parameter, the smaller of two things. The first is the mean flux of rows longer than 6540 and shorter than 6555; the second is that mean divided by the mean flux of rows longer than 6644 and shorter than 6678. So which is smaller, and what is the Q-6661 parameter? 1.00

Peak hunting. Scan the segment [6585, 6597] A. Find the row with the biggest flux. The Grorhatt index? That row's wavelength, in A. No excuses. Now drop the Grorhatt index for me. 6588.67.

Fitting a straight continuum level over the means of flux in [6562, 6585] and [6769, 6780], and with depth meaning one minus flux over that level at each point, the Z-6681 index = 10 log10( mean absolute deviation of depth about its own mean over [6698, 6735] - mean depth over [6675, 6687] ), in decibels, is -13.9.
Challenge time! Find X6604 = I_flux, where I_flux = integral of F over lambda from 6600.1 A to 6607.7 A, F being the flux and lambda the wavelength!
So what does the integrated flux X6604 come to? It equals 64.7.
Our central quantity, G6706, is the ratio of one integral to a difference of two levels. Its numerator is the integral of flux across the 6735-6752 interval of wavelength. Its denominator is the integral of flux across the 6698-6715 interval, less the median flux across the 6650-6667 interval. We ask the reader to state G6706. 1.05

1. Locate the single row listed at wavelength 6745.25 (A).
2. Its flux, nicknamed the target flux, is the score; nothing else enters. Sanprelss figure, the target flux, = 8.152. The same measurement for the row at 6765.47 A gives 7.964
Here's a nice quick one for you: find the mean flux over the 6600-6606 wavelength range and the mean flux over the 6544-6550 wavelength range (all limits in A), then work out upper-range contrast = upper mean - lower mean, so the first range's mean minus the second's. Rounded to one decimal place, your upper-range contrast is 0.2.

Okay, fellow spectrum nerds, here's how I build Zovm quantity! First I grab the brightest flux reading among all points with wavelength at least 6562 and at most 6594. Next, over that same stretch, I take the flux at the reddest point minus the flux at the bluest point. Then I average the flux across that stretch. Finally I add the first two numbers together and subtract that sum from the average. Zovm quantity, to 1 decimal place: -2.7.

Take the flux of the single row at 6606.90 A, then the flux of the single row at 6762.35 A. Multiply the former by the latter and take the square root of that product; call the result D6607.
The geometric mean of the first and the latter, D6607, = 8.41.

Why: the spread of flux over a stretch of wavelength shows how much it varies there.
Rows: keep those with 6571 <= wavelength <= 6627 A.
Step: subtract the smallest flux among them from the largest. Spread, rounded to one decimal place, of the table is 2.0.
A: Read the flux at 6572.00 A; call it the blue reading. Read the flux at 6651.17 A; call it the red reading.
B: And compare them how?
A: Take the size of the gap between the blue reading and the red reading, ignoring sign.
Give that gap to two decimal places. 0.07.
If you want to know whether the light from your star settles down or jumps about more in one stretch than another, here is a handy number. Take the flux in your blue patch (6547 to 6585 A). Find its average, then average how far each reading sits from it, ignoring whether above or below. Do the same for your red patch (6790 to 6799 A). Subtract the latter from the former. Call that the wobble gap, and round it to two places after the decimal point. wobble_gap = 0.23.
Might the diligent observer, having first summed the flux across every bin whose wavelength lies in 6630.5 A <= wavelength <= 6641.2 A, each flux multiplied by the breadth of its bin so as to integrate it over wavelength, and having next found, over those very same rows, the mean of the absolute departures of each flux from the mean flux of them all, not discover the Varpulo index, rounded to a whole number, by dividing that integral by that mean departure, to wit 490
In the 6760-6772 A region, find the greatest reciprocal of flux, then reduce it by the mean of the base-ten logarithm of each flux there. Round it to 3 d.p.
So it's -0.768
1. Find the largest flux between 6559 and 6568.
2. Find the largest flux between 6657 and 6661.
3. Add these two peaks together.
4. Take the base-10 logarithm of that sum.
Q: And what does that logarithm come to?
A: 1.235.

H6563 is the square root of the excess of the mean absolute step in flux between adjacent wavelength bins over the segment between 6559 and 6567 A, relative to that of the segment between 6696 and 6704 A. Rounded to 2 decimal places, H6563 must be 1.03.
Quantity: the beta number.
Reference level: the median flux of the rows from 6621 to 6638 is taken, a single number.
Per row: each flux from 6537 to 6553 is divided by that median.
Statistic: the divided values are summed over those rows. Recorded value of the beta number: 11.16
